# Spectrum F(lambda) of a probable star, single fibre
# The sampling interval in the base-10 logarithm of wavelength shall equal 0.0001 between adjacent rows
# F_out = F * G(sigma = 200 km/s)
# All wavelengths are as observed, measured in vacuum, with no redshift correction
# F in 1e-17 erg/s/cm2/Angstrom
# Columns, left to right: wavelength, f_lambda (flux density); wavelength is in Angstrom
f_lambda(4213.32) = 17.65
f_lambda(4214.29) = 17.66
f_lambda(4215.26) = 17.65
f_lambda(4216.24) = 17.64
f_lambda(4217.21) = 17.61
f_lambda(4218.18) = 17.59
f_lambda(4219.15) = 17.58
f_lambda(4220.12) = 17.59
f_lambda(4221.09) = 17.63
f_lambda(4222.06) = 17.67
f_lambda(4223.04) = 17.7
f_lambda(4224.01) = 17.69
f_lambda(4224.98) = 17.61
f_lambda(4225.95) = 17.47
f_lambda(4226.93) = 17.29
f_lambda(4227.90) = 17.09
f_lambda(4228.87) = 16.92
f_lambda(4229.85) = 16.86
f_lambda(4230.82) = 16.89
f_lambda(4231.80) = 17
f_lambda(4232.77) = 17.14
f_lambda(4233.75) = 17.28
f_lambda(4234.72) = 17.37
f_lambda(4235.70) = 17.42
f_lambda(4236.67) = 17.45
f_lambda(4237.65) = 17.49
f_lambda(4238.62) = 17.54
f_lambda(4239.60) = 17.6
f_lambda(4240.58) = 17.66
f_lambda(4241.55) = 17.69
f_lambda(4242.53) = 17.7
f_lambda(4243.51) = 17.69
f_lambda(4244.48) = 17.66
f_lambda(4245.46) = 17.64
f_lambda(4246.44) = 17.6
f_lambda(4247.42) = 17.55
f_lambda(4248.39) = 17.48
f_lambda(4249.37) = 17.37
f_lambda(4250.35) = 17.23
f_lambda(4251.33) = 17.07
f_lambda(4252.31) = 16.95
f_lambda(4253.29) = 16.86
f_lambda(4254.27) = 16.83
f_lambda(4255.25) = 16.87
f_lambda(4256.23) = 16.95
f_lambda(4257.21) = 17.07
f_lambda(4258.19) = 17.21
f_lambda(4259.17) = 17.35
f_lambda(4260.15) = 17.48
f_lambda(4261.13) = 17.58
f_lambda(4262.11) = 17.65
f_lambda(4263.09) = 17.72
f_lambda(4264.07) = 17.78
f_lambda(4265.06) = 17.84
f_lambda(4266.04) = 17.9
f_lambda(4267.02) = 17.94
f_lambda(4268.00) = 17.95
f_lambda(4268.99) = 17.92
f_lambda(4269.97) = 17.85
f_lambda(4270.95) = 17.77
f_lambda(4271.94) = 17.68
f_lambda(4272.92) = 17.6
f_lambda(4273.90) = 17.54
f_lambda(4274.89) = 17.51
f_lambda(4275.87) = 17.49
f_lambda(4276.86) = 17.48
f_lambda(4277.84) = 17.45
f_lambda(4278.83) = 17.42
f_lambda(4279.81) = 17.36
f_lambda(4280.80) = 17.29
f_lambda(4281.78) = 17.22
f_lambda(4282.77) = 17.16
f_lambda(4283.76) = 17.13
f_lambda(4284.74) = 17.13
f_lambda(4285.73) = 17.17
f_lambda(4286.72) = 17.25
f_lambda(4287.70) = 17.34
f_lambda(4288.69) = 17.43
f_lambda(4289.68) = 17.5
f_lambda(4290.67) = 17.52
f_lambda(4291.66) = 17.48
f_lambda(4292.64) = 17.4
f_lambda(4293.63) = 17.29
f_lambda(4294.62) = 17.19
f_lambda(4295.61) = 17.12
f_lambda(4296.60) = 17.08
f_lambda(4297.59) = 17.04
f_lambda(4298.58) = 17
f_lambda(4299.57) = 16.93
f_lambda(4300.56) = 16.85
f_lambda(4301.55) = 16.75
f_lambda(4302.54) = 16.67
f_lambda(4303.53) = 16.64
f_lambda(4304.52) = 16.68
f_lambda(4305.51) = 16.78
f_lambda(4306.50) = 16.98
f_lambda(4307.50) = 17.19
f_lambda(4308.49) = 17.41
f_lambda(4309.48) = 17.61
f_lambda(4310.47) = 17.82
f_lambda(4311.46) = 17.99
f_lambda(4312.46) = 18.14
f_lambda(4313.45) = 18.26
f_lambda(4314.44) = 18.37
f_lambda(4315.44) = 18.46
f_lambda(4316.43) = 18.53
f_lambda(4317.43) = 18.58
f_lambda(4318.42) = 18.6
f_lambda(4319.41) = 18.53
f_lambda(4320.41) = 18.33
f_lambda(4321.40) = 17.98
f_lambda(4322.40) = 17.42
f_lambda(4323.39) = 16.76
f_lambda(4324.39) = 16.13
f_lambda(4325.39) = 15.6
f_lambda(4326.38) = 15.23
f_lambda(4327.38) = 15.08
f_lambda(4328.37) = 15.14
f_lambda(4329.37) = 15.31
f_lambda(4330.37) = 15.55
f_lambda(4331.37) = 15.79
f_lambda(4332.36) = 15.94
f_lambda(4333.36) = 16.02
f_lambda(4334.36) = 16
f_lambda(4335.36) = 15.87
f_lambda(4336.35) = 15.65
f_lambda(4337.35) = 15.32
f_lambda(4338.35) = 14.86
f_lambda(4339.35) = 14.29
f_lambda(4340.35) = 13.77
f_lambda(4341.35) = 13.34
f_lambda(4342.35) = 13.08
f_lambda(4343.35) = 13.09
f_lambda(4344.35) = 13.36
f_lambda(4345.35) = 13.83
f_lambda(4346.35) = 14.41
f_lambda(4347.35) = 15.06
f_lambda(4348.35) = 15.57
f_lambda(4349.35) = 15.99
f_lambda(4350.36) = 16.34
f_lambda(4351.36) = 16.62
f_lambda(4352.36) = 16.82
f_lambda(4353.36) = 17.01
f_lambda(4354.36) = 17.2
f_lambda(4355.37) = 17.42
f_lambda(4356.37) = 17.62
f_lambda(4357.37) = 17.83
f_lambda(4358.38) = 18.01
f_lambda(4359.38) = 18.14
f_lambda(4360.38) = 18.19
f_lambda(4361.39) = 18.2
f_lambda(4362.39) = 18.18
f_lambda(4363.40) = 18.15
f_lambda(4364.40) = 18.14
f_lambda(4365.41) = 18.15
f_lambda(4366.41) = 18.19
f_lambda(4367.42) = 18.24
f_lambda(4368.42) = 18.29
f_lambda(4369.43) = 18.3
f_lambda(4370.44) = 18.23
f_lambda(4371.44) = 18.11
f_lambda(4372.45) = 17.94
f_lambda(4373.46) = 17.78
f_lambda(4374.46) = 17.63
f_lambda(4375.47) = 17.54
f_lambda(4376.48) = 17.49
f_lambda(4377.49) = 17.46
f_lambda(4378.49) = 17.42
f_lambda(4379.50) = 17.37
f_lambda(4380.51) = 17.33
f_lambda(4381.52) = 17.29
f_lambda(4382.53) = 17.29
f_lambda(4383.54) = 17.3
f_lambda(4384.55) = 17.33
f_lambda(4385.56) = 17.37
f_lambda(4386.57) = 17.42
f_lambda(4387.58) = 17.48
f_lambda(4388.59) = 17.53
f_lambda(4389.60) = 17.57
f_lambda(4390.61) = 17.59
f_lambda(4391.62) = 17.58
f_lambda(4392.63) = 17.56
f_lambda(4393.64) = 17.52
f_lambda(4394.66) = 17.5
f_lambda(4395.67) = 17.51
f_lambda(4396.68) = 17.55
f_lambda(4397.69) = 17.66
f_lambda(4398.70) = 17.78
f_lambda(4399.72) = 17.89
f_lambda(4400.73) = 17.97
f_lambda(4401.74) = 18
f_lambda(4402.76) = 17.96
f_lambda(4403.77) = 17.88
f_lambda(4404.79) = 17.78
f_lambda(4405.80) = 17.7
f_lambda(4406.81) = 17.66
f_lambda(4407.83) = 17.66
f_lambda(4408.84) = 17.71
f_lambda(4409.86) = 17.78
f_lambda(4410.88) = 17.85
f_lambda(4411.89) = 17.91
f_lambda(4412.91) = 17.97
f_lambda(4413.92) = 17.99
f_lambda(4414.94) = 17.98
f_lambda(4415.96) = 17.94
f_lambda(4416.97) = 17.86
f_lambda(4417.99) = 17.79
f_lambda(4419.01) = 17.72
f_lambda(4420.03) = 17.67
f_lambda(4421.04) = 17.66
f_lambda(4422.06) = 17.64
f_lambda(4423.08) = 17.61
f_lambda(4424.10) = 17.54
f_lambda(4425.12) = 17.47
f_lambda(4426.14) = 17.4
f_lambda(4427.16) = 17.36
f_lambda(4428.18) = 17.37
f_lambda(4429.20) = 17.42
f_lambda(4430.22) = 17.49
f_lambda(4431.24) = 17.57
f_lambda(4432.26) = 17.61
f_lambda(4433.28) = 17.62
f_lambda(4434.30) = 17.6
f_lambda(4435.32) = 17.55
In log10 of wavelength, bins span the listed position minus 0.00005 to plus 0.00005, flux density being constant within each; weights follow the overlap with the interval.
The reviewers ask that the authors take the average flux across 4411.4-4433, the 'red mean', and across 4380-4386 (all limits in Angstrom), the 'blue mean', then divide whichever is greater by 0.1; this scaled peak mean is 177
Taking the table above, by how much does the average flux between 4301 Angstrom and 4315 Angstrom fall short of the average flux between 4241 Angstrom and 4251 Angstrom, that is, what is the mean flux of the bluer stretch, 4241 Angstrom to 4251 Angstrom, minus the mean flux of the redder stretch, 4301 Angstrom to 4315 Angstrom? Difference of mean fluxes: 0.18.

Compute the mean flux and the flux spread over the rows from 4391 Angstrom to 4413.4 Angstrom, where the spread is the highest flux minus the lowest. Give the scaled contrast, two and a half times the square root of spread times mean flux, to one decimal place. 7.4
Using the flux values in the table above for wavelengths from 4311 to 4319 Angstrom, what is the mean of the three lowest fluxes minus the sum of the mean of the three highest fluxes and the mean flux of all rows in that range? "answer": -18.8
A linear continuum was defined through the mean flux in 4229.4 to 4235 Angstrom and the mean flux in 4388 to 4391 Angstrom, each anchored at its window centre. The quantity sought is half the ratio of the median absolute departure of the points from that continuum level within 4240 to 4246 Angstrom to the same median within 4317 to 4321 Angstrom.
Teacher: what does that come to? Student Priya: 0.23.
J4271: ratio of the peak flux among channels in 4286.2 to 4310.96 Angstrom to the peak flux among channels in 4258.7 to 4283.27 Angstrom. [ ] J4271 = 0.99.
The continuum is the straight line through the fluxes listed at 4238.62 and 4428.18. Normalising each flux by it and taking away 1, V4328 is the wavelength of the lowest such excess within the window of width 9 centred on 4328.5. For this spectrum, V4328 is 4327.38 Angstrom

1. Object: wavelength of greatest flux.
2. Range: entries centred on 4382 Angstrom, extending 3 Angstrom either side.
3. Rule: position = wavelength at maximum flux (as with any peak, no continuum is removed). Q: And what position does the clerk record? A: 4379.50 Angstrom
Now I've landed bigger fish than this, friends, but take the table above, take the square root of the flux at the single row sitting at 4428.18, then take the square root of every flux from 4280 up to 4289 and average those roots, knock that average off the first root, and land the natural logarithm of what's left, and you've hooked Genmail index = -4.1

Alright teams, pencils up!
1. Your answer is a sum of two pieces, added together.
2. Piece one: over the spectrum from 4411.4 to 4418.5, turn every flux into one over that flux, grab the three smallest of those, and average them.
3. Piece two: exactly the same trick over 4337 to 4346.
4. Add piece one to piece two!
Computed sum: 0.123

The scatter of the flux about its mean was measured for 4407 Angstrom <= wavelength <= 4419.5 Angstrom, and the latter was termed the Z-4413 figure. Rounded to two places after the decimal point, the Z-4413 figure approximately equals 0.11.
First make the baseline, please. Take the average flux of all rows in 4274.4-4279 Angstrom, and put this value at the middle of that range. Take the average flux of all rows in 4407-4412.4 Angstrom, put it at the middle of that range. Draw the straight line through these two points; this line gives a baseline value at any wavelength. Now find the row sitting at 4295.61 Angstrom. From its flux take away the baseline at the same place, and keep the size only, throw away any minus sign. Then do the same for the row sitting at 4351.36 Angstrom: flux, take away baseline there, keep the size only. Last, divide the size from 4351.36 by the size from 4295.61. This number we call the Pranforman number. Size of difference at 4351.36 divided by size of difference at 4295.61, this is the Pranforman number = 2.6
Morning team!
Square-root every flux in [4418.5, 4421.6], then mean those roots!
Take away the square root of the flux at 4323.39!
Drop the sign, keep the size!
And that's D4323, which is 0.11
